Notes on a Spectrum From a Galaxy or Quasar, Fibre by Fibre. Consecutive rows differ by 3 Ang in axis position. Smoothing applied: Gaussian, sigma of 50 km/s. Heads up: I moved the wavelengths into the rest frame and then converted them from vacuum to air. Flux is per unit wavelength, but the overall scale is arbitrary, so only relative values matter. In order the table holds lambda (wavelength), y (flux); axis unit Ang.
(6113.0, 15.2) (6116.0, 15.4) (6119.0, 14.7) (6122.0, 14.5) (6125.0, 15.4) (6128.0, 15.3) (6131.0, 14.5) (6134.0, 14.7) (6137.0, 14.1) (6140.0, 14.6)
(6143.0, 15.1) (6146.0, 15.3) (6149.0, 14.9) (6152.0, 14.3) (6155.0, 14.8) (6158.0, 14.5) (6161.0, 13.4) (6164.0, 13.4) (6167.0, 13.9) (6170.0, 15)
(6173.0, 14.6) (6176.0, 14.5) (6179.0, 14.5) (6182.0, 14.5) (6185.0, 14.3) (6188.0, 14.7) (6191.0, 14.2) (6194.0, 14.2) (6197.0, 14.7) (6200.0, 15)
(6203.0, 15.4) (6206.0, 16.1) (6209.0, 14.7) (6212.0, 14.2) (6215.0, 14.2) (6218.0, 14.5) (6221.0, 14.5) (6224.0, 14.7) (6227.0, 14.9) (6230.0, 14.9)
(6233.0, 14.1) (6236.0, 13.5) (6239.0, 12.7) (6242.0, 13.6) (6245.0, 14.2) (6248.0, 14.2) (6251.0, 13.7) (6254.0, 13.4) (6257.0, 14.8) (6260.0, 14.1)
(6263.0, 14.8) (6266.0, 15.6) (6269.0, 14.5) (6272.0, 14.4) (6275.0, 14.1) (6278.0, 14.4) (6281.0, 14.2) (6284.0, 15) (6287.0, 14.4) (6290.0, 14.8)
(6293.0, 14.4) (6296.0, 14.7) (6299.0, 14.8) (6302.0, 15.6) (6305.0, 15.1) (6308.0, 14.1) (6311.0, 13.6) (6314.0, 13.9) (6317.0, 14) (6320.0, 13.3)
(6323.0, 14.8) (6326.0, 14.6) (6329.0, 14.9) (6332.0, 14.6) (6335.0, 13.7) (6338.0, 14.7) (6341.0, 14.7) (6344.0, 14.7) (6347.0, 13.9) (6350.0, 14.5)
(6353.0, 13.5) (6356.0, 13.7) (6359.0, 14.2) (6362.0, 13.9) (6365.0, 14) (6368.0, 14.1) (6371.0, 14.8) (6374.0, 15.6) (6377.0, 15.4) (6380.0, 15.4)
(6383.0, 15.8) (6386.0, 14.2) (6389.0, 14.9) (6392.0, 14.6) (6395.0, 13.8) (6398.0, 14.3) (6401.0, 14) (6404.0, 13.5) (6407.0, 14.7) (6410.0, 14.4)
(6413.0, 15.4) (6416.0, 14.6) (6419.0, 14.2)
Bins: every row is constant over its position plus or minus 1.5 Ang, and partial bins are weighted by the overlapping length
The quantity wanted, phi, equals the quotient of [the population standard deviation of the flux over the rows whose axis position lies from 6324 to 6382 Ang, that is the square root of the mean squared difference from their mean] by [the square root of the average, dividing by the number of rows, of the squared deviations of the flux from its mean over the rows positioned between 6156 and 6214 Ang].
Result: 0.97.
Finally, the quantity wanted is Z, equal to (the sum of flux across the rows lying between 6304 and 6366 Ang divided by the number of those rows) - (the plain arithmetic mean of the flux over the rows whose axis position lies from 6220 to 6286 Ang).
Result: -0.08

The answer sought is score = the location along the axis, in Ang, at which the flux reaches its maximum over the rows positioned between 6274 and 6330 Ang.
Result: 6302.0 Ang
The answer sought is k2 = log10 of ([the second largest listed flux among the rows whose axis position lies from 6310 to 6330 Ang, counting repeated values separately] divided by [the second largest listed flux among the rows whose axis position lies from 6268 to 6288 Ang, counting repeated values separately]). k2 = 0.009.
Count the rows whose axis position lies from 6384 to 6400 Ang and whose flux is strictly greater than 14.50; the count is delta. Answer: 2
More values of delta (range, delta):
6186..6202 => 3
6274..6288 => 1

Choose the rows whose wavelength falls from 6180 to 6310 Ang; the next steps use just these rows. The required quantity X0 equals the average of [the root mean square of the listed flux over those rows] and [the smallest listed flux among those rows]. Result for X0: 13.6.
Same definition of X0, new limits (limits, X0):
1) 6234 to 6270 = 13.4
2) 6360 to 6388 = 14.4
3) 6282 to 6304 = 14.6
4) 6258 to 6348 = 13.9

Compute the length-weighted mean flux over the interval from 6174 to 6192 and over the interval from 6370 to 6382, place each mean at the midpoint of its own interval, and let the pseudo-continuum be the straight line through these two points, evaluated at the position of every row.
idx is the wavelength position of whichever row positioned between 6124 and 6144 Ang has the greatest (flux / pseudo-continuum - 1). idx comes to 6125.0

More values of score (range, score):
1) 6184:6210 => 6206.0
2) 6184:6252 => 6206.0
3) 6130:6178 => 6146.0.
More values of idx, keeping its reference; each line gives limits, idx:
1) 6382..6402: 6383.0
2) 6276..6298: 6284.0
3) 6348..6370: 6350.0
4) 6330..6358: 6338.0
